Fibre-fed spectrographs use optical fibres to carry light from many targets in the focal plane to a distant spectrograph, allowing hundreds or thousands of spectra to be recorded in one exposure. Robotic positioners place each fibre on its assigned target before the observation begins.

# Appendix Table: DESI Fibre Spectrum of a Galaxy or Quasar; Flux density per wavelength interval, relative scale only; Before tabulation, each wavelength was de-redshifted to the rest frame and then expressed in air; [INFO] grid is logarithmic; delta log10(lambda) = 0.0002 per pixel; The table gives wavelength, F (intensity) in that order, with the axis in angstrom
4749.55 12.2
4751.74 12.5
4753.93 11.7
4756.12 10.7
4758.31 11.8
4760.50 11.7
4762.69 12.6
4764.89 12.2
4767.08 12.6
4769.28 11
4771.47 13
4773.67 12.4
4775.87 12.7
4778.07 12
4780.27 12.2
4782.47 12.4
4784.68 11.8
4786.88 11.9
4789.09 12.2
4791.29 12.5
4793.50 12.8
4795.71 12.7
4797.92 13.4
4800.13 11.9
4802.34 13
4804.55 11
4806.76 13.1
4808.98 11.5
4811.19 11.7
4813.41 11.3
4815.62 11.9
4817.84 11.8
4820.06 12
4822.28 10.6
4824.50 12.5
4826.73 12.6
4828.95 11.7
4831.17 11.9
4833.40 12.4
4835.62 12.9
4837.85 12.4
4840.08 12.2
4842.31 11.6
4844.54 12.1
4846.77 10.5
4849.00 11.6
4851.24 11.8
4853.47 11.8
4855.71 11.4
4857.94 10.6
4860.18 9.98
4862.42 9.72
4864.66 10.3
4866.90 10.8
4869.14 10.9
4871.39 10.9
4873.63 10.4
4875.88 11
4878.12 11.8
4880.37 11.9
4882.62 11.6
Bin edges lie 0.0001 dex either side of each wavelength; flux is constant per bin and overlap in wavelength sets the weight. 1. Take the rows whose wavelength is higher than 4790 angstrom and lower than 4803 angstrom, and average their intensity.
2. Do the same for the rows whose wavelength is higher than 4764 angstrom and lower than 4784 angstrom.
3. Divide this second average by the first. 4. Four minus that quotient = 3.03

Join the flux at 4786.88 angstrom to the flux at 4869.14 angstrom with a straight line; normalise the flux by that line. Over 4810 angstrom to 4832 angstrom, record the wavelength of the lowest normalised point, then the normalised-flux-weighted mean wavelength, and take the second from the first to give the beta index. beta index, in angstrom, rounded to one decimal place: 1.0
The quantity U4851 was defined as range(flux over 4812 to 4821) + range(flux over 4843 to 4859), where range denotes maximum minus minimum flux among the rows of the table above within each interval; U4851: 2.3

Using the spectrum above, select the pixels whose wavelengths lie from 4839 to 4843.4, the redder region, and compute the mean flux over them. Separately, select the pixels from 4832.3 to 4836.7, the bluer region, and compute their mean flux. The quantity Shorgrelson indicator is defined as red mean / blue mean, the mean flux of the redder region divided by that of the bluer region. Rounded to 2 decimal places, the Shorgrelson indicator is 0.94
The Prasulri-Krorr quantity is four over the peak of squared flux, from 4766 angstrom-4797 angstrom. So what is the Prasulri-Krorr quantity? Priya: 0.0237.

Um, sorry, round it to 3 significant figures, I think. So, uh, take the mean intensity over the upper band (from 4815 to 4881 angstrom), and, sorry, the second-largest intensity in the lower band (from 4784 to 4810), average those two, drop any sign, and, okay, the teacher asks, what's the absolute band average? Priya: 12.3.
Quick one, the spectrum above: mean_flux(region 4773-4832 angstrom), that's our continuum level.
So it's 12.1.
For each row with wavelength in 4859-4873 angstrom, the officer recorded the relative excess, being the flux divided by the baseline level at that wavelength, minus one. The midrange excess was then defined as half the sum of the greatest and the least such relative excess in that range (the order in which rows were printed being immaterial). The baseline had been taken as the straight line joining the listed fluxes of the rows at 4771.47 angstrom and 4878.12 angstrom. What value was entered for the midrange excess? -0.14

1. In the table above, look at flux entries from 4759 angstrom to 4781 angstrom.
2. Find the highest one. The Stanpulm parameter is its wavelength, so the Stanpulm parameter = 4771.47 angstrom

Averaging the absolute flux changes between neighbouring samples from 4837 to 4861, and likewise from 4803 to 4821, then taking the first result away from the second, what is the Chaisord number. 0.14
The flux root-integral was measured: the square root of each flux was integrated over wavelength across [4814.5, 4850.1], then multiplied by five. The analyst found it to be 614.4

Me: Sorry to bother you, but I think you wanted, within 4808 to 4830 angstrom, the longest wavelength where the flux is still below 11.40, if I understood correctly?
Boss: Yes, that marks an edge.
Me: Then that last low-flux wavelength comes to 4822.28 angstrom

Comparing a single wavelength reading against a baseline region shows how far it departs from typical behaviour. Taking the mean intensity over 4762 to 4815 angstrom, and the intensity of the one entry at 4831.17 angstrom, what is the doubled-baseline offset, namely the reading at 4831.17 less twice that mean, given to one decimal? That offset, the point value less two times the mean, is -12.6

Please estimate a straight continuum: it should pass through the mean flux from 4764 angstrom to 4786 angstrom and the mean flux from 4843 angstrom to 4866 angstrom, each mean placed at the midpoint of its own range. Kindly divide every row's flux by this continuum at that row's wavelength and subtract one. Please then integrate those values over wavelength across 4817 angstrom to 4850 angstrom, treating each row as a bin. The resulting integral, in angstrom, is 1.8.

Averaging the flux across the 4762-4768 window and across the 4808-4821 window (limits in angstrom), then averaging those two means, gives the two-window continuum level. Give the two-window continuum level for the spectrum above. 12.1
